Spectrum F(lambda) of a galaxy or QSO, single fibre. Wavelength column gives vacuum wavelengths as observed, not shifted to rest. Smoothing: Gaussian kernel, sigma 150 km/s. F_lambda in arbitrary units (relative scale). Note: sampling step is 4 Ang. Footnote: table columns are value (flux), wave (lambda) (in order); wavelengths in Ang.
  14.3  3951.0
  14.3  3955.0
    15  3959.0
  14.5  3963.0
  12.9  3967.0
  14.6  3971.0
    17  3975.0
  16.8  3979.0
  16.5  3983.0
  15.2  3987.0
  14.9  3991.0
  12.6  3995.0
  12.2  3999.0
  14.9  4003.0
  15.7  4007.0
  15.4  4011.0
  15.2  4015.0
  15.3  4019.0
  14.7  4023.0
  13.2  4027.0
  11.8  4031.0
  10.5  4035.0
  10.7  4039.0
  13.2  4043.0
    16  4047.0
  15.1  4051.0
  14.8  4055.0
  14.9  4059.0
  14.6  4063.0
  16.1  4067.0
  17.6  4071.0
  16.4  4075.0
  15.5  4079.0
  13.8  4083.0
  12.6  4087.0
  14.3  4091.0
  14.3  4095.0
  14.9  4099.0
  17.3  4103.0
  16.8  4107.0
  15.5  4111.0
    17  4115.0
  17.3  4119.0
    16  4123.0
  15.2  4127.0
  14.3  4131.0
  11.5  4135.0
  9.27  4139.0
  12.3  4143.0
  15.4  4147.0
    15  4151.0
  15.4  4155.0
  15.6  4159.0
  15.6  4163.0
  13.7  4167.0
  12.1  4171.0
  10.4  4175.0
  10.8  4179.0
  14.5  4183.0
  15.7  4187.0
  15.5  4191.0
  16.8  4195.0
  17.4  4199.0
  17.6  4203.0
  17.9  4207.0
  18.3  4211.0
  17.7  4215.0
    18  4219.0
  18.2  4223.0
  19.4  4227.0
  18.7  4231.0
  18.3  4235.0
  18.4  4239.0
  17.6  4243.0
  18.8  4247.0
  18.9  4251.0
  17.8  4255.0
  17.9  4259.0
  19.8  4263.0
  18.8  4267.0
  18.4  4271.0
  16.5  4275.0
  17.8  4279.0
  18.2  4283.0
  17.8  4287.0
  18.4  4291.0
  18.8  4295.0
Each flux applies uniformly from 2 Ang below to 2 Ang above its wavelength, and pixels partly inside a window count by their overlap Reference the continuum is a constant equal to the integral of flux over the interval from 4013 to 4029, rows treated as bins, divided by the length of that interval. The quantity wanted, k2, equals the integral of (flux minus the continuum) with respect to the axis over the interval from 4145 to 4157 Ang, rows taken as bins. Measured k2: 8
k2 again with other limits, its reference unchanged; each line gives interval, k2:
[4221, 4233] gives 50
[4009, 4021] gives 8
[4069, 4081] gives 23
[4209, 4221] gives 41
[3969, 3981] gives 18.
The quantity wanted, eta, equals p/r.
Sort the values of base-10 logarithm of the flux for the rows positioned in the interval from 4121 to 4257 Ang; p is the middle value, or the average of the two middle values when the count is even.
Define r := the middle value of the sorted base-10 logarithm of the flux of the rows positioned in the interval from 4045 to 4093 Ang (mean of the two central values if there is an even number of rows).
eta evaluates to 1.02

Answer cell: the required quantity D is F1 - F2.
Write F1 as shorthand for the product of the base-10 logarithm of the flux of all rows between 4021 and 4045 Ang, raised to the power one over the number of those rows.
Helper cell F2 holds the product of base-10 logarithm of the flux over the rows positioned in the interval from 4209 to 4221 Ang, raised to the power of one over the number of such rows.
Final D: -0.17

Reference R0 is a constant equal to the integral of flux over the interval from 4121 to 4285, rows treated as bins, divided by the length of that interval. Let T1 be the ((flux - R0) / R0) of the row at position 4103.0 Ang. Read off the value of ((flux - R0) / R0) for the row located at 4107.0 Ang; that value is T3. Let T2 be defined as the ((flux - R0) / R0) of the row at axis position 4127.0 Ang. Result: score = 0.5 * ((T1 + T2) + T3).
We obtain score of 0.02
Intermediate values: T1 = 0.066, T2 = -0.064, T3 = 0.04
